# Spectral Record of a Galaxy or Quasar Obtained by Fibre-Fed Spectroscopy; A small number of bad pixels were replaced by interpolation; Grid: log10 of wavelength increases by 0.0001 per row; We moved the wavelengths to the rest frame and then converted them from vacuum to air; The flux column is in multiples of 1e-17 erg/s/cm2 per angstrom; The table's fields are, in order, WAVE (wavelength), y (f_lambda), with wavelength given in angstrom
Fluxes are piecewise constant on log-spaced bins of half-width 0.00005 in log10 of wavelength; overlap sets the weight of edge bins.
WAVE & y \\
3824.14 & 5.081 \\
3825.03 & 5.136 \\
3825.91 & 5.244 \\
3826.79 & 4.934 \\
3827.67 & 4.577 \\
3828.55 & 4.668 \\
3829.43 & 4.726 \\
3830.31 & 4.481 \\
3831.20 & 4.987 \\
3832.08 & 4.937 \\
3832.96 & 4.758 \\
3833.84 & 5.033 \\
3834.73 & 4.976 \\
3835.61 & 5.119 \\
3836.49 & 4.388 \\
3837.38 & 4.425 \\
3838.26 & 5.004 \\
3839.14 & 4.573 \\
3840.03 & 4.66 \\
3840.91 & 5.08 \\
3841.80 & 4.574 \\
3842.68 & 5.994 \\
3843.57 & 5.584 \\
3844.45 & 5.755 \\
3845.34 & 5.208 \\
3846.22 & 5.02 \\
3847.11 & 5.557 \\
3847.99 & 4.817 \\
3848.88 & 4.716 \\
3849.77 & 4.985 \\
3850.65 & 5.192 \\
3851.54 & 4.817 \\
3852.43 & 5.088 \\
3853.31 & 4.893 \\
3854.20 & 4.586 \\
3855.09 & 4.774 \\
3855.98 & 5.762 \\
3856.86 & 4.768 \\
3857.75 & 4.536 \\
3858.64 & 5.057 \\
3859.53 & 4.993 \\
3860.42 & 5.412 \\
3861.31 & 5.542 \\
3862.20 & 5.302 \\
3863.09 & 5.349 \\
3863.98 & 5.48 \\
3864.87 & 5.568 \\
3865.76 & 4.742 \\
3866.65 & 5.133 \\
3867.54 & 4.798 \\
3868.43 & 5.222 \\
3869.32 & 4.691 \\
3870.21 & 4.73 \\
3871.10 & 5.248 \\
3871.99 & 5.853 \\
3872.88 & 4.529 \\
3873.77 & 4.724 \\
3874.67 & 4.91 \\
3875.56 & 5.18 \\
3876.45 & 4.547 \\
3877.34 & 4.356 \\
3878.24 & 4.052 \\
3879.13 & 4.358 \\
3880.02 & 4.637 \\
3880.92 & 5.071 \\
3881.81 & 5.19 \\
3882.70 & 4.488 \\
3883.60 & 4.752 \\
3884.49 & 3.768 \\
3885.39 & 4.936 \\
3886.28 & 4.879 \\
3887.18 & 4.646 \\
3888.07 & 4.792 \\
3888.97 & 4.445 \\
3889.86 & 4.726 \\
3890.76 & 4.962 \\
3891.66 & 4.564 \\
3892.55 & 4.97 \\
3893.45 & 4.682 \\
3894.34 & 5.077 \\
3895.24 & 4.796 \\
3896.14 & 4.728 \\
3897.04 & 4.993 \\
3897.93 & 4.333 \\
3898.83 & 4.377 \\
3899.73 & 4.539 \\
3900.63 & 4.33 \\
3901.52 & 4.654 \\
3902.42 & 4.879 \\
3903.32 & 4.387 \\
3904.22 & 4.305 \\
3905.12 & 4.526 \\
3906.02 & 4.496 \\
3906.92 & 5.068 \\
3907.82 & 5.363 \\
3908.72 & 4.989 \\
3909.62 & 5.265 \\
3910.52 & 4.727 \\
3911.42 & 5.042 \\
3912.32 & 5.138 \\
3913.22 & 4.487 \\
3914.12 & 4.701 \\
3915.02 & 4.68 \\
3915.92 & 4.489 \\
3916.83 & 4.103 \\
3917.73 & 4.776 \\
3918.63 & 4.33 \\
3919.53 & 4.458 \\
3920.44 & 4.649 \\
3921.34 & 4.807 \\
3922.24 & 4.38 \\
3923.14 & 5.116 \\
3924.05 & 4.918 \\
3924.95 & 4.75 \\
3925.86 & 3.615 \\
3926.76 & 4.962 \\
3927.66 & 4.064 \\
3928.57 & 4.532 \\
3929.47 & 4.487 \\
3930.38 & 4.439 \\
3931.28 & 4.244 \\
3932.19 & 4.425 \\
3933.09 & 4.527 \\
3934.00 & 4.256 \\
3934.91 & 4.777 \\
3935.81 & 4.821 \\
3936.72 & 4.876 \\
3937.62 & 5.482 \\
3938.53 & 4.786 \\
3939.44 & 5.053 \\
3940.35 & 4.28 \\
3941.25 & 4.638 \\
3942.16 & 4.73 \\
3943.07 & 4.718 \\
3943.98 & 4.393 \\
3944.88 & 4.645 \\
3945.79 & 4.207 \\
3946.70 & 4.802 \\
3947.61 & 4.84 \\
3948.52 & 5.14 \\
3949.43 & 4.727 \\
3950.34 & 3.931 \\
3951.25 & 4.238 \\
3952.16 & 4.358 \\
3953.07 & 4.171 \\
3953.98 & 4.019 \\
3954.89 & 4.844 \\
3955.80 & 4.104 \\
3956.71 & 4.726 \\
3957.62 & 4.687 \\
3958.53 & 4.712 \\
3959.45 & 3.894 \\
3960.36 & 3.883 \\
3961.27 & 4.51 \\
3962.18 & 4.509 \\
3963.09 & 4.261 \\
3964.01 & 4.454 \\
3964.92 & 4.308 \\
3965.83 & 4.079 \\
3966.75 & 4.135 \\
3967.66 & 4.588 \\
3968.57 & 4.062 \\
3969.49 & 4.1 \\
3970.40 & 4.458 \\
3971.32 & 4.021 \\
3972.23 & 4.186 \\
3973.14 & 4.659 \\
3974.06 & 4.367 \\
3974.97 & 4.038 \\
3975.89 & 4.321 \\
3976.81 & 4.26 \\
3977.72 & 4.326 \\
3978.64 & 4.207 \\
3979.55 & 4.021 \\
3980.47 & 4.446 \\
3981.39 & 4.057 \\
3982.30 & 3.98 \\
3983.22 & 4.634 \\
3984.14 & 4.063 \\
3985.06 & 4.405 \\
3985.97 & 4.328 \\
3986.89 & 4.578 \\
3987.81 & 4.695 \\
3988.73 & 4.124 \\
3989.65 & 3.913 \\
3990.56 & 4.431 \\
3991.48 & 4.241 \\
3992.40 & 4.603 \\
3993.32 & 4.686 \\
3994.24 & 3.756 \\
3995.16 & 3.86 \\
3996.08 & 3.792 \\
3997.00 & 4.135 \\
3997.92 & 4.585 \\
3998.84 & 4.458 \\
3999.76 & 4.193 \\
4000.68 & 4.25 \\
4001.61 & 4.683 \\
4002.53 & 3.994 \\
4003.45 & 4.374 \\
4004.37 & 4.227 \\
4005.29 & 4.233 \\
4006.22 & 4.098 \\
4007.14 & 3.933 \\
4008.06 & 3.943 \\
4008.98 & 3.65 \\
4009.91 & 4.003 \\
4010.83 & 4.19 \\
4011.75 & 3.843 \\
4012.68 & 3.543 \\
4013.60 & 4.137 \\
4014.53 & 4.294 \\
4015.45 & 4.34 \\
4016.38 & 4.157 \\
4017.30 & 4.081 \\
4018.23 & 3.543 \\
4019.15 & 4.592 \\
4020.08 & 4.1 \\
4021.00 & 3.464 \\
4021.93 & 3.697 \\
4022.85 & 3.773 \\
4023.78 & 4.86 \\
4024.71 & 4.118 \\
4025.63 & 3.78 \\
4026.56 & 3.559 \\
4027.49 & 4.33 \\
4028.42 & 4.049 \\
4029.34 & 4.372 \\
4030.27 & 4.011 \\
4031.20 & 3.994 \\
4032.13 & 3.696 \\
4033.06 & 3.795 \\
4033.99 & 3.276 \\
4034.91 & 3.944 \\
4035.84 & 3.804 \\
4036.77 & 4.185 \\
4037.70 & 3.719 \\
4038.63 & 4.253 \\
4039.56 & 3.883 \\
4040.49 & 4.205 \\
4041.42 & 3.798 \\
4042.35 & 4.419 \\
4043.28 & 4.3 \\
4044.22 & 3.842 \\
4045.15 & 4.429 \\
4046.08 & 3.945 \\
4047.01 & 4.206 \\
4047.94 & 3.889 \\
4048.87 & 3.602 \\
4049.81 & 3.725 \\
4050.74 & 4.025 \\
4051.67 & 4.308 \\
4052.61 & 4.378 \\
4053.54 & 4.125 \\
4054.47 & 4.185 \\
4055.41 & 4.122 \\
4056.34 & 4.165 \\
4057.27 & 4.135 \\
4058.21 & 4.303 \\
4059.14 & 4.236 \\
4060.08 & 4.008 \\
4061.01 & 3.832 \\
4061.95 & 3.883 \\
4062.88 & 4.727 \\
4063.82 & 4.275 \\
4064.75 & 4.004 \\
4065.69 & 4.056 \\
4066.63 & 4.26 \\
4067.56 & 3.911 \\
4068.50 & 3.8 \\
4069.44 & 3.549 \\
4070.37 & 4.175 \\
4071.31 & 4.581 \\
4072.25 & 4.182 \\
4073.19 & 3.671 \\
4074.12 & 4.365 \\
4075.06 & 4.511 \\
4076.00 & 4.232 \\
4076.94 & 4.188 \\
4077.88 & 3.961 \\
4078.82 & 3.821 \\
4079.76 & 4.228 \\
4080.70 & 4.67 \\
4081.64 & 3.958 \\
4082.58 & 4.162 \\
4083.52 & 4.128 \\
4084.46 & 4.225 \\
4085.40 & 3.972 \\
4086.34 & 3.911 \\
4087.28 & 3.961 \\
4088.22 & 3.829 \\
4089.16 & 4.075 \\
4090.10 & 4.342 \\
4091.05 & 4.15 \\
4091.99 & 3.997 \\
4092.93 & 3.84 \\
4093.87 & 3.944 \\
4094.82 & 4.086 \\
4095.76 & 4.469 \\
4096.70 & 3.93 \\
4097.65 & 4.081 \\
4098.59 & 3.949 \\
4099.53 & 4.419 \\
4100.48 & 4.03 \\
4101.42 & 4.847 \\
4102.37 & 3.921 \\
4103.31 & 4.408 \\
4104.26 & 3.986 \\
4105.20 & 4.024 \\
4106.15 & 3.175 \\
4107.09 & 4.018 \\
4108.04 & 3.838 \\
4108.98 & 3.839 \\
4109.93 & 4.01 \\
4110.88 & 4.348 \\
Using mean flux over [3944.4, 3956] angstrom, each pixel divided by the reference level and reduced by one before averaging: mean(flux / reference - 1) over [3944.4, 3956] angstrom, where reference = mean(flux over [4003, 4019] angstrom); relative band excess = 0.11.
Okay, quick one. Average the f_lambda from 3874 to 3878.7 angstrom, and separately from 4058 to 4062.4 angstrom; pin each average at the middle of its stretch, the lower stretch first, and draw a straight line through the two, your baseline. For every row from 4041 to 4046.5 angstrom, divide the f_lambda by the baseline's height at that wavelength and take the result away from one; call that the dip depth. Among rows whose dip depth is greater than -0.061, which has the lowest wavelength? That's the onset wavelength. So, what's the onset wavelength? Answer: 4041.42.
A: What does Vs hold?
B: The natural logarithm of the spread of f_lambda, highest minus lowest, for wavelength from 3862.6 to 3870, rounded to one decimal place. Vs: -0.1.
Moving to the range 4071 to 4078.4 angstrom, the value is -0.1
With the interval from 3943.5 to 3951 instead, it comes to 0.2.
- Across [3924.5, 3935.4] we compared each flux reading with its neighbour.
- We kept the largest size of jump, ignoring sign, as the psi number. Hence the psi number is 1.3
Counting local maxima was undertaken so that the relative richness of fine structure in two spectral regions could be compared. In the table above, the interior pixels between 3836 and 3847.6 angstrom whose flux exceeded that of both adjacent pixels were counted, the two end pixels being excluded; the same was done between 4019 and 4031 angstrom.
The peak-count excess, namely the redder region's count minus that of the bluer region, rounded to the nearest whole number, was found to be -1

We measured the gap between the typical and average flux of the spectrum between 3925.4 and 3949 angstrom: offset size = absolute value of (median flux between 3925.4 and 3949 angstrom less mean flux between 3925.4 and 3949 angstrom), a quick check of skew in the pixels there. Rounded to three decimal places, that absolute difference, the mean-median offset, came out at 0.036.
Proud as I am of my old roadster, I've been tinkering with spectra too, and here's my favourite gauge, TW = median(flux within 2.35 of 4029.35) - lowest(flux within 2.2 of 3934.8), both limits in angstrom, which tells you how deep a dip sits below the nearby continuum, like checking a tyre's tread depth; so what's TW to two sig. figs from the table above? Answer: -0.21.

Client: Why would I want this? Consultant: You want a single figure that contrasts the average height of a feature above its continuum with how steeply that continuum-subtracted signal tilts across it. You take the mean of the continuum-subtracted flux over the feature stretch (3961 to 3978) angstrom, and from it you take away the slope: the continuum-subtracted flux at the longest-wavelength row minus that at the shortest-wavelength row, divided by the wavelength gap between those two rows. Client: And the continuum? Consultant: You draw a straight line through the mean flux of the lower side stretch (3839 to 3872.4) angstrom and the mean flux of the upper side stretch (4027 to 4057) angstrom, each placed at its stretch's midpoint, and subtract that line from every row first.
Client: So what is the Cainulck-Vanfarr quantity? -0.15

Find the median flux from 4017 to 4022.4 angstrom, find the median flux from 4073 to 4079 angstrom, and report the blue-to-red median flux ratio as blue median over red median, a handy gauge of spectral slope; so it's 0.93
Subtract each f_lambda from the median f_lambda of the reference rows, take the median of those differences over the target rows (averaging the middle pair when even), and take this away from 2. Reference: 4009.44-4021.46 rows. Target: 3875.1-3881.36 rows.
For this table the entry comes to 2.4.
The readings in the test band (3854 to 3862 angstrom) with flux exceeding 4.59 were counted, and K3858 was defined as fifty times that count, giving 350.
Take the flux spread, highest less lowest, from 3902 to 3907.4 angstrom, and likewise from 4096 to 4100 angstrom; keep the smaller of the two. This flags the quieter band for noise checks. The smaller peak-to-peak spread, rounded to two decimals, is 0.49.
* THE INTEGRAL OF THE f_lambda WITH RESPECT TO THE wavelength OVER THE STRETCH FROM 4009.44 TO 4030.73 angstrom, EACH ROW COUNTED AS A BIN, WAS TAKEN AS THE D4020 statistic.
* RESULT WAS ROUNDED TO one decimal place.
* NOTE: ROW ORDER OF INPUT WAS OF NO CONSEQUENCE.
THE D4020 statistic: 85.9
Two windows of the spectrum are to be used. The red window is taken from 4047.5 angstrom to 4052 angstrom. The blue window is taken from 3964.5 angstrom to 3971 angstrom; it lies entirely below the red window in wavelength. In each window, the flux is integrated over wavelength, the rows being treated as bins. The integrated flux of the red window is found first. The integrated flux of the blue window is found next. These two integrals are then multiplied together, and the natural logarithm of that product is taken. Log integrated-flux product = 6.2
